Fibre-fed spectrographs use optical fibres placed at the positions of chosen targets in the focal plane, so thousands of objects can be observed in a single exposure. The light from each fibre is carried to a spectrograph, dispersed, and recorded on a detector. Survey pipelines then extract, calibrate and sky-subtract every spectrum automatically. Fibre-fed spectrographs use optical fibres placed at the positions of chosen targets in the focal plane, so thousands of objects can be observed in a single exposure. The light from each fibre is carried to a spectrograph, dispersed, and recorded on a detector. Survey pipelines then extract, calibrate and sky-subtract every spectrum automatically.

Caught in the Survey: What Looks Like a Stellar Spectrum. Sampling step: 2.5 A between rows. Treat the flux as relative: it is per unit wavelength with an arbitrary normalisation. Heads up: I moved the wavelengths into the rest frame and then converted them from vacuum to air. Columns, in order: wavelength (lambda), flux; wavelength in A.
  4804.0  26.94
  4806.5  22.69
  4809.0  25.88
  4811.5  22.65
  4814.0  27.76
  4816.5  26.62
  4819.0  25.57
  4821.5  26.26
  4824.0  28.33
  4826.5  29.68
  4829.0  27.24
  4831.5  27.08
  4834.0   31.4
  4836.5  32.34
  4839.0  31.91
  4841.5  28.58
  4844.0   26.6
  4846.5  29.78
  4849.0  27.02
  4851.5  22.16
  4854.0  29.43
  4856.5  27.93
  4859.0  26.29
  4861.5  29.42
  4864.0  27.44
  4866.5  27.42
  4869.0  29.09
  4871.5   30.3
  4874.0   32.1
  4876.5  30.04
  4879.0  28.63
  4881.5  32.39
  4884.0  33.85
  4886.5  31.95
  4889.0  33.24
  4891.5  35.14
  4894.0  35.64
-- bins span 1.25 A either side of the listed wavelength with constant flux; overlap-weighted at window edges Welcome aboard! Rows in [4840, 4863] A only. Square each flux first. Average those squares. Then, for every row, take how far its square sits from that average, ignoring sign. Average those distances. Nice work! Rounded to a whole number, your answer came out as 93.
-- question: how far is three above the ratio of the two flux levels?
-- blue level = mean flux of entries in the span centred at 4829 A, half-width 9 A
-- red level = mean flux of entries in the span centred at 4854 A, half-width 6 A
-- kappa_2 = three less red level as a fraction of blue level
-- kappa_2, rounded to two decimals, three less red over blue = 2.08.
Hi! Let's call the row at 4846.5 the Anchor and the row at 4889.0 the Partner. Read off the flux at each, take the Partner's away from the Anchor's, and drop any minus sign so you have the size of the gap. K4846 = 3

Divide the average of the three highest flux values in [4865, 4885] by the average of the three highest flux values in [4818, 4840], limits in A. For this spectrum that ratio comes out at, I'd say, 1.03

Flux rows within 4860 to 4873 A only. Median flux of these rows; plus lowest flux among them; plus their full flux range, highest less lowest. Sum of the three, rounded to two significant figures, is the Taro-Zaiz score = 59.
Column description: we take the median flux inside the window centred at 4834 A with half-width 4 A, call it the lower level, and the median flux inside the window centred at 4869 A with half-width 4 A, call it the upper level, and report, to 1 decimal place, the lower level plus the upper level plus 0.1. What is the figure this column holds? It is 60.6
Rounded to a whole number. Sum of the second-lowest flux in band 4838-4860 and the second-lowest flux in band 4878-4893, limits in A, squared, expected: 3392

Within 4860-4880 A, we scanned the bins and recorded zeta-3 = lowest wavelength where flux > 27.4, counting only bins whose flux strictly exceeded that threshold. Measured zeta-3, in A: 4861.5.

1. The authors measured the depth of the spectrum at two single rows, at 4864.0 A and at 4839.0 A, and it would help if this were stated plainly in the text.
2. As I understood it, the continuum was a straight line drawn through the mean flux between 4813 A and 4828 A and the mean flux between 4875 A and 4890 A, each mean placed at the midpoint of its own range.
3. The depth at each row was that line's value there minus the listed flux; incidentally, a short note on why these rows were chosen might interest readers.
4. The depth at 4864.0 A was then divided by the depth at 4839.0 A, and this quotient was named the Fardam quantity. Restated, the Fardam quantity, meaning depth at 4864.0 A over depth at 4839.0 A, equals -0.9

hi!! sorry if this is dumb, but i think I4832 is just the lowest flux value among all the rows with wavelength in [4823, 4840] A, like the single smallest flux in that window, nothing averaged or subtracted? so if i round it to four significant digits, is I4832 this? 27.08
